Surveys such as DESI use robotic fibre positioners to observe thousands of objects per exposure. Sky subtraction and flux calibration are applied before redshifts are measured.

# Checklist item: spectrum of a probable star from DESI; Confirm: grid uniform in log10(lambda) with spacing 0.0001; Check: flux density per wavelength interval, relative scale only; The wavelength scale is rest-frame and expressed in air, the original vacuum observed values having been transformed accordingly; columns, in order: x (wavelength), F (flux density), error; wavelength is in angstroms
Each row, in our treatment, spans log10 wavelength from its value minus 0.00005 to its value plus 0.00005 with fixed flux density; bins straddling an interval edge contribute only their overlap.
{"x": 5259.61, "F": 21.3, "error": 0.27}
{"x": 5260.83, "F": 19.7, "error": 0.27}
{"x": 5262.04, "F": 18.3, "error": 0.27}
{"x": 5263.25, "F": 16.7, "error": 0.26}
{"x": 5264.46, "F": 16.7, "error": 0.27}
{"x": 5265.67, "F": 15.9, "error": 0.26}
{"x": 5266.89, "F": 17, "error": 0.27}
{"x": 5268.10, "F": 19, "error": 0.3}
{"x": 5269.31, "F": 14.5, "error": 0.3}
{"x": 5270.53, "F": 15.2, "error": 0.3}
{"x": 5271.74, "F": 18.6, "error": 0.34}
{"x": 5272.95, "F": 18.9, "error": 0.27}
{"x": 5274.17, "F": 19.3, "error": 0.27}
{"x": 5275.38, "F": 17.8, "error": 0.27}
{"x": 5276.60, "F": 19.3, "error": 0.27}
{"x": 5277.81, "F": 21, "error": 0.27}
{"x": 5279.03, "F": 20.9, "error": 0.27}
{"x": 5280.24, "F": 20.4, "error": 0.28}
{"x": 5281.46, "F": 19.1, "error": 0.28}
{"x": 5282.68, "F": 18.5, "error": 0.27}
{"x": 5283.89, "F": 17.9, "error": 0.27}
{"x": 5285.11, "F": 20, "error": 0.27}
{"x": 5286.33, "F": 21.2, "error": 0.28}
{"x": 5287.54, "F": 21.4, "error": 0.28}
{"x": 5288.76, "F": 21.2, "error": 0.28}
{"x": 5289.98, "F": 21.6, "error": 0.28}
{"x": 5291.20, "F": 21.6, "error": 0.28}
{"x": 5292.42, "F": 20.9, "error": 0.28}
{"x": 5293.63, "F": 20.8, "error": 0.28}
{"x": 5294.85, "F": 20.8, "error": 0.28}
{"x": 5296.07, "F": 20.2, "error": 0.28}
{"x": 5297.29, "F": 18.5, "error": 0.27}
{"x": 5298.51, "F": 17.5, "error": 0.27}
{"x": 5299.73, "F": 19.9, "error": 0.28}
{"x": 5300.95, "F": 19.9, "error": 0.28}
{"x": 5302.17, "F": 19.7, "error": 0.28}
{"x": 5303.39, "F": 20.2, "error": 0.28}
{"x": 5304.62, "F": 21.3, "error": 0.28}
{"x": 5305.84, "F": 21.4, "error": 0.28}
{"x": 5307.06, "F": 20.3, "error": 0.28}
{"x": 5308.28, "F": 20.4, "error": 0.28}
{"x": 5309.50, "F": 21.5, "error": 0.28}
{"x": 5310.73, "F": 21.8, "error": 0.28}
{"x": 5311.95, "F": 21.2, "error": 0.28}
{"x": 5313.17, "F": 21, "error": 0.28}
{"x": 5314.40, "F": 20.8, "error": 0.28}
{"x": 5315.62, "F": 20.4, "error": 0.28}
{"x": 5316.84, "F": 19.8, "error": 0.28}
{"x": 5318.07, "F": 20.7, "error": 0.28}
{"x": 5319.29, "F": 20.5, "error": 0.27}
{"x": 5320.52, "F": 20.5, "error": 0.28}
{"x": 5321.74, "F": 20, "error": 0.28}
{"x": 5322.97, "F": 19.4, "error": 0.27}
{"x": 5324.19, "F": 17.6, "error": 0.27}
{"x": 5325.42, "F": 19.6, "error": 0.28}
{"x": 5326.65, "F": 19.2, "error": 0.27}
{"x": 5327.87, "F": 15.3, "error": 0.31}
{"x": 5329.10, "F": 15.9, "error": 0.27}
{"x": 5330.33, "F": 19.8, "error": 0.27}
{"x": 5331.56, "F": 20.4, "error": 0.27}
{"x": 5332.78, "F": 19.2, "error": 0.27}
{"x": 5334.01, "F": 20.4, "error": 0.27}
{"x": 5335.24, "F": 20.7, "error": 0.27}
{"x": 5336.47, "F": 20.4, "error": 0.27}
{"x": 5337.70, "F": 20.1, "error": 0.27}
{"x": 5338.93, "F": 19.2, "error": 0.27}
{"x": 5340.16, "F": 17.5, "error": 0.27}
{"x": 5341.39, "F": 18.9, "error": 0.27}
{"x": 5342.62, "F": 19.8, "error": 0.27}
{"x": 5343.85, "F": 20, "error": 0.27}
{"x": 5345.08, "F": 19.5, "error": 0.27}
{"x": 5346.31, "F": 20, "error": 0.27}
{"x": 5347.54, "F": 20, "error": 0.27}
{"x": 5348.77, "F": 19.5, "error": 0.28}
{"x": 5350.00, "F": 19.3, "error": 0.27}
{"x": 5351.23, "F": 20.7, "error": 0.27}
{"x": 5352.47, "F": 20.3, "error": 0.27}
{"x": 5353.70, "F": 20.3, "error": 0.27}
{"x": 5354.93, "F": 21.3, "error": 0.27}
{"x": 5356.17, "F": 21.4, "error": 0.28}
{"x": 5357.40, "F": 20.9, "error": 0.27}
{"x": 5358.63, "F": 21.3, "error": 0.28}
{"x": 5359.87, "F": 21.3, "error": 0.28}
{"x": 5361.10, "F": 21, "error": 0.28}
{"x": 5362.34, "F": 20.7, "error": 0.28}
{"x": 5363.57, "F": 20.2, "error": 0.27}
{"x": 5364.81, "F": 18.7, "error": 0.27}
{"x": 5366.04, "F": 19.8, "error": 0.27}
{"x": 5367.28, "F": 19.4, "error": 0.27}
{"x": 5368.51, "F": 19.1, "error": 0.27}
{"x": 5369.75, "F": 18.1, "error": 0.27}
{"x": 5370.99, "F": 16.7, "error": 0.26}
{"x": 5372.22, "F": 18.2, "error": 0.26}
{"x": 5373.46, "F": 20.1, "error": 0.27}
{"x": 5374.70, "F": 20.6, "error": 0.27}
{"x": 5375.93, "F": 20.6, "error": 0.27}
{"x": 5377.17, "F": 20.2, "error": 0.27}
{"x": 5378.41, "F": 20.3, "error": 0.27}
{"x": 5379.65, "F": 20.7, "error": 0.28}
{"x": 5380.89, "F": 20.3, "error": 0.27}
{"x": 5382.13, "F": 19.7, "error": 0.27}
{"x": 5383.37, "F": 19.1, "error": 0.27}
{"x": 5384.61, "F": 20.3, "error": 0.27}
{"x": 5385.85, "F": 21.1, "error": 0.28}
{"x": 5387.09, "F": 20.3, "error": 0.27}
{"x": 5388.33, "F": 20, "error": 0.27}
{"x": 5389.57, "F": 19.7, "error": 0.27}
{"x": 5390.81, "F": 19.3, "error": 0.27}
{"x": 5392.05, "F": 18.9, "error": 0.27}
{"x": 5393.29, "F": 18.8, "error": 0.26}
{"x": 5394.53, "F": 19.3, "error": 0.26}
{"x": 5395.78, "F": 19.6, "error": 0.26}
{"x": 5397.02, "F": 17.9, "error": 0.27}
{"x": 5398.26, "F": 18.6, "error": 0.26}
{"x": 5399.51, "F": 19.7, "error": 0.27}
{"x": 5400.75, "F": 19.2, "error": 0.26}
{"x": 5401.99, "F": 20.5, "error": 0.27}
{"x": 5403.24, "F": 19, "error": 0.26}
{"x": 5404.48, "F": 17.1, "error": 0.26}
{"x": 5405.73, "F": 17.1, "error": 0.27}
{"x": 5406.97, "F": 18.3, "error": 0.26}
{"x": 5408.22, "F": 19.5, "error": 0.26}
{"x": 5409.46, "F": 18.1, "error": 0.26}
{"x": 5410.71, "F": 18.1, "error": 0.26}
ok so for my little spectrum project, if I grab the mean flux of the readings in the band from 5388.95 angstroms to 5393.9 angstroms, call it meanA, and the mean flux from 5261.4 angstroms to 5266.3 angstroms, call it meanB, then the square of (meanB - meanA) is 5.2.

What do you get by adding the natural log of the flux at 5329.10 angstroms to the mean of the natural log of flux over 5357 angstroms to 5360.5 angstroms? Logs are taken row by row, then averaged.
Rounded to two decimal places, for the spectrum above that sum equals 5.82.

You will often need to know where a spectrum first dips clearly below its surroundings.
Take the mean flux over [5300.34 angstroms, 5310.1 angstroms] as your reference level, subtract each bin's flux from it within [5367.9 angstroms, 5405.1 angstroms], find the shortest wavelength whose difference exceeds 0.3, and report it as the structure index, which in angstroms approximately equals 5368.51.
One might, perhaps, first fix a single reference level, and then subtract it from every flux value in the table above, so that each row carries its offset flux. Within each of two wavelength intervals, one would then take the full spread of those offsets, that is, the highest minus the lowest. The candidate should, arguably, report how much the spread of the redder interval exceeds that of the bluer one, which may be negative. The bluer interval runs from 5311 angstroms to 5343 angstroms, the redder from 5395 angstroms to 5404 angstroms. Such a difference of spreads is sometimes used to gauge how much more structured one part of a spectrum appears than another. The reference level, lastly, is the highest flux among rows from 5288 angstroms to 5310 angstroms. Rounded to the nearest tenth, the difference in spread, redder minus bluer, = -3.3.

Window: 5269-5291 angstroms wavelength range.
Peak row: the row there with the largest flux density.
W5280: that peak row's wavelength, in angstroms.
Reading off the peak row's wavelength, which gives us 5289.98 angstroms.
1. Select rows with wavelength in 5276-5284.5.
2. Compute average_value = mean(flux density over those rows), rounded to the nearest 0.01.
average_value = 19.59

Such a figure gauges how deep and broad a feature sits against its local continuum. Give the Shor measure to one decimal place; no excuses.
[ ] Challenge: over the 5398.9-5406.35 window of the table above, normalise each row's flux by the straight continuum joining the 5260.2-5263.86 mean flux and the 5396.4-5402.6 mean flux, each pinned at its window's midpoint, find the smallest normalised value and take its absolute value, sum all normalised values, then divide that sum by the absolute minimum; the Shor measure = 6.6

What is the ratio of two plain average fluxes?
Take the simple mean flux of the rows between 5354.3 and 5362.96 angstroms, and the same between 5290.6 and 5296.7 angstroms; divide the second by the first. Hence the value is 0.99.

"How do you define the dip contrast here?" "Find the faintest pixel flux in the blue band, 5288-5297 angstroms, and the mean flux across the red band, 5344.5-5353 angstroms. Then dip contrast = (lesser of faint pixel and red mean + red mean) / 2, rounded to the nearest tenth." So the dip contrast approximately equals 19.9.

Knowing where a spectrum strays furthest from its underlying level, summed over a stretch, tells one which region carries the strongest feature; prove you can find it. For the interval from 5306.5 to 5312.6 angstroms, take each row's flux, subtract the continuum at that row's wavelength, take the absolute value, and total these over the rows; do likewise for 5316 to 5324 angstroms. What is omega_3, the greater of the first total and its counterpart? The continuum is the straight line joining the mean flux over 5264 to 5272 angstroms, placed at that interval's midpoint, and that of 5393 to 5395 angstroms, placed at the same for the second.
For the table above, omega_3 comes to 18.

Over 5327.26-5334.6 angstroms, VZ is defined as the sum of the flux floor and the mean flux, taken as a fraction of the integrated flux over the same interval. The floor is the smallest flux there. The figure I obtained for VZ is 0.25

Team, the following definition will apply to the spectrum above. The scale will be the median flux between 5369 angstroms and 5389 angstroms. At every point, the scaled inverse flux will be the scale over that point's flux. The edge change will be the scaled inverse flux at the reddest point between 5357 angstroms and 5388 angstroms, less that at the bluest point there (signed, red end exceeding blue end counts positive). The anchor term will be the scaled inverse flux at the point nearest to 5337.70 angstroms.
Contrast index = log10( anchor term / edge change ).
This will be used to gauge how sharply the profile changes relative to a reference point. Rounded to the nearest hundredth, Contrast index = 1.55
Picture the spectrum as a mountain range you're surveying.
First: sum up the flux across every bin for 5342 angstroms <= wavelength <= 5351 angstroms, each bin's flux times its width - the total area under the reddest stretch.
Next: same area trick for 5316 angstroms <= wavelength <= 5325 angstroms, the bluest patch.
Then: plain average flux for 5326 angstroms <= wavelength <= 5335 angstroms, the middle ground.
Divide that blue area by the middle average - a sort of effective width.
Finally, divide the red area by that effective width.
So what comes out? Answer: 19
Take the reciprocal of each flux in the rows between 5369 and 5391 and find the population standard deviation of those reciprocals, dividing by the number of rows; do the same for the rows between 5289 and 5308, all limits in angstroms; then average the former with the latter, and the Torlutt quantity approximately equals 0.0029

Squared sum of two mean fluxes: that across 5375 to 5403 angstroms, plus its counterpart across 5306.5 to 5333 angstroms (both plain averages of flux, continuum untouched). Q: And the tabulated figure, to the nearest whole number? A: 1562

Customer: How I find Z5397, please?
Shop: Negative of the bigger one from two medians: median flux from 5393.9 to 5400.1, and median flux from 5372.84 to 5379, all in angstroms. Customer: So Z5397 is -20.3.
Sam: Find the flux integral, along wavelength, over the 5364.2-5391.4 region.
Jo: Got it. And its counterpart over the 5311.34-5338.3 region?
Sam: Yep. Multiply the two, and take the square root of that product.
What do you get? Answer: 533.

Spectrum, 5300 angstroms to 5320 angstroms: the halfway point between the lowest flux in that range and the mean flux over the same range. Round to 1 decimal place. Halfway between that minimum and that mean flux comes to 20.2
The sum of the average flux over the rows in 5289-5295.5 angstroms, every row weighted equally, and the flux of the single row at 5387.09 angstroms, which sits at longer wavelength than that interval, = 41.4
